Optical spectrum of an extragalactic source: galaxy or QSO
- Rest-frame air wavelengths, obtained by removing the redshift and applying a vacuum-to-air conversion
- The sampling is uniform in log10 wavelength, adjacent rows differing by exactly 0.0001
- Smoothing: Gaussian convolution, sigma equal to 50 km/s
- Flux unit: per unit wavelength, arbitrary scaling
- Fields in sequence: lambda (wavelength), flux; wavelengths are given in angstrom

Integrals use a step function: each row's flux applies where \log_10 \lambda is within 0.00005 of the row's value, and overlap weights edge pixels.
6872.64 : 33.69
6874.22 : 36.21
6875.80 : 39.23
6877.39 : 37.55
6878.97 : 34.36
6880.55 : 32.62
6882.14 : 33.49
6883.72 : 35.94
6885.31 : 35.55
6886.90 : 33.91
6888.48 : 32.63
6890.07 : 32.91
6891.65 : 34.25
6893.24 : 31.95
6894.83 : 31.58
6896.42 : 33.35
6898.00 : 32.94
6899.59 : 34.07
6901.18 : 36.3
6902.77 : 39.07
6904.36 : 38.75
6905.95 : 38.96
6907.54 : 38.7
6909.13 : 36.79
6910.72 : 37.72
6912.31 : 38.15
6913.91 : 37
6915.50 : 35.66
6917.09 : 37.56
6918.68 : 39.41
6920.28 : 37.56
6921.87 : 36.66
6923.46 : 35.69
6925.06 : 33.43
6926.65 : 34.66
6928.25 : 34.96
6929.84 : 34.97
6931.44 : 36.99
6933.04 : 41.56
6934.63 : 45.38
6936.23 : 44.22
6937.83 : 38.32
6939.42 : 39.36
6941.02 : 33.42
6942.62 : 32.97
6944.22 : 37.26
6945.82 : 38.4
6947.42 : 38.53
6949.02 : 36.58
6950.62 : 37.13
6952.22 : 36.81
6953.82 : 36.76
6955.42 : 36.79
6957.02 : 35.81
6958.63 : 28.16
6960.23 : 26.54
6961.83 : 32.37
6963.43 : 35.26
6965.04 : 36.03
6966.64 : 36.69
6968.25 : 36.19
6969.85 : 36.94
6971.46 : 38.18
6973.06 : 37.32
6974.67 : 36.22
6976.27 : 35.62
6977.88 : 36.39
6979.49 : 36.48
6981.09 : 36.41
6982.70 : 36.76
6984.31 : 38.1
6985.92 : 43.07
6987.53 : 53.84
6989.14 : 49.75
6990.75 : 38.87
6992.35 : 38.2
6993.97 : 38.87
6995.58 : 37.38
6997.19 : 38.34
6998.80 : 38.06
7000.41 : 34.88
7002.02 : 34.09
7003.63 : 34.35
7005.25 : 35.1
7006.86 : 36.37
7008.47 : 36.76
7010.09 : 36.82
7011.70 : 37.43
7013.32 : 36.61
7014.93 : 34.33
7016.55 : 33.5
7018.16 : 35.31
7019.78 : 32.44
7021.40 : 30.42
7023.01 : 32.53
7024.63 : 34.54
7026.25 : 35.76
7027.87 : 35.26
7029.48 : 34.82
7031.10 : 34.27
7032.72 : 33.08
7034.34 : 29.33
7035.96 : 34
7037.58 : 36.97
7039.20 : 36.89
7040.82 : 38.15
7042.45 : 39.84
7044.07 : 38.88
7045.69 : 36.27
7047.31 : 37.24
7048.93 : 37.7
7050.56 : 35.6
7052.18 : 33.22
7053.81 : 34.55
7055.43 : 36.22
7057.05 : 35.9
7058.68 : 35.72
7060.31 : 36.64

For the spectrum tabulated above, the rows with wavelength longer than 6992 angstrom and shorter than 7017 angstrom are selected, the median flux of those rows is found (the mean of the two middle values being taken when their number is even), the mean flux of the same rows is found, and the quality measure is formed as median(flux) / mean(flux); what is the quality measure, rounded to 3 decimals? 1.010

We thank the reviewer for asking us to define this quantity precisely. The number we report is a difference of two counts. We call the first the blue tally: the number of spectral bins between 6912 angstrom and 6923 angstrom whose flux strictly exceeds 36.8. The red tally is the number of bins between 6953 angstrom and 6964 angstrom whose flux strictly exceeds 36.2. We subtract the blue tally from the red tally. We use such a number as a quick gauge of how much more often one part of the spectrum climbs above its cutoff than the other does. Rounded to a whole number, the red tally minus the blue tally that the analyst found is -3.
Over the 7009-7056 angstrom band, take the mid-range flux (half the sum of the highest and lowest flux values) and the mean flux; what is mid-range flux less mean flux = -0.7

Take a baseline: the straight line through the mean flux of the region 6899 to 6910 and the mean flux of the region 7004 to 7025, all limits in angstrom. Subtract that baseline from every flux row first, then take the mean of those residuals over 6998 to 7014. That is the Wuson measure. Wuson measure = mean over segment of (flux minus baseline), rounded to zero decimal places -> 1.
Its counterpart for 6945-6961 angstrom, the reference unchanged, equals -1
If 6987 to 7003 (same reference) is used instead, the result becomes 5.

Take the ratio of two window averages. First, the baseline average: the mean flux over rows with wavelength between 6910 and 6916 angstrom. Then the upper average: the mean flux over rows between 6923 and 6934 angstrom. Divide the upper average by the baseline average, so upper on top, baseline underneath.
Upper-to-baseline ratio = 0.97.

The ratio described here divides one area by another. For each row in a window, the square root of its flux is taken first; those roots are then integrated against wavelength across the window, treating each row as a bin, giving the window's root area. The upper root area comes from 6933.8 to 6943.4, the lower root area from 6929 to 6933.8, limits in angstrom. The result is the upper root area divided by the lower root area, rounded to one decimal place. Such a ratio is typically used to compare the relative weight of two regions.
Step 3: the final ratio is 2.0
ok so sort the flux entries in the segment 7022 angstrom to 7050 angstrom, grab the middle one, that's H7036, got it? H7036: 35.8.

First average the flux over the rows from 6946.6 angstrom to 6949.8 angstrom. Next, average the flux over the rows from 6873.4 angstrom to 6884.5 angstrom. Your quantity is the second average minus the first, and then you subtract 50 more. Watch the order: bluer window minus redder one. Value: -51.9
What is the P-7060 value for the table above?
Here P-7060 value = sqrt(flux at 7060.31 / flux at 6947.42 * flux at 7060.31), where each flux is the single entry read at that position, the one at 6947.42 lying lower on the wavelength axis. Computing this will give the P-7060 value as 5.9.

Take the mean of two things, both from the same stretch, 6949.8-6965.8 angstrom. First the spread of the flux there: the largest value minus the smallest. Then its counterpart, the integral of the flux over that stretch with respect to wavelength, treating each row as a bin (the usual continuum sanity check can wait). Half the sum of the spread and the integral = 279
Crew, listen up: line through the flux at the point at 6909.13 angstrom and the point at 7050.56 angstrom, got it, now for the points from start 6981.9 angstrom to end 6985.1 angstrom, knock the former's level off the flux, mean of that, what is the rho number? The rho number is 1.3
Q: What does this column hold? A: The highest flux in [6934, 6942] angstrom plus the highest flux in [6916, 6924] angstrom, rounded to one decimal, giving 84.8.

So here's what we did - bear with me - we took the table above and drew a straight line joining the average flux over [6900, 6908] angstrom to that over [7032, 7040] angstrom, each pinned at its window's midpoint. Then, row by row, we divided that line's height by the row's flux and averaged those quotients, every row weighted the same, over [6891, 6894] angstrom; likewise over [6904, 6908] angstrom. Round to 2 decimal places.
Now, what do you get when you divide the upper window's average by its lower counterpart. 0.84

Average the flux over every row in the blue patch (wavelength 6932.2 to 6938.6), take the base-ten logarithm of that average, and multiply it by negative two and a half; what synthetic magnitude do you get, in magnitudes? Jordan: -4.07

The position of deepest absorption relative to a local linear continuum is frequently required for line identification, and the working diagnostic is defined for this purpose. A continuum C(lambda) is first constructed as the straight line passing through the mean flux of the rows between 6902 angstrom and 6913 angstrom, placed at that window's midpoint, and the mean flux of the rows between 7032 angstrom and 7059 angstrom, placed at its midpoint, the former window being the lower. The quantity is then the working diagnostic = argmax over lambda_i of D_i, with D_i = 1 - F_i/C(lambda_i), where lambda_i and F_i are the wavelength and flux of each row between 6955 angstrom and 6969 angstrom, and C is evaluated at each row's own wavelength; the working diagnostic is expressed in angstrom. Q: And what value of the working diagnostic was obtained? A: 6960.23 angstrom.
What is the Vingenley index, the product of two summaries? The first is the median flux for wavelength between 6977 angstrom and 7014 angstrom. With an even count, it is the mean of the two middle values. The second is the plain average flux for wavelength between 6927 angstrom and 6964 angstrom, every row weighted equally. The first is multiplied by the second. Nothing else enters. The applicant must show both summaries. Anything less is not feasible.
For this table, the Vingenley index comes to 1342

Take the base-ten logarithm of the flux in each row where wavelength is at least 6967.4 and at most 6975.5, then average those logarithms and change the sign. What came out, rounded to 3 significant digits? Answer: -1.57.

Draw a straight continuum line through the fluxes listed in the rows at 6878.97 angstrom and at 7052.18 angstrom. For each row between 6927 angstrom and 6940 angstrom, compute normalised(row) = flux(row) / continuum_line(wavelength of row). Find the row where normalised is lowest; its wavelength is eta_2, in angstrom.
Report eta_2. 6928.25 angstrom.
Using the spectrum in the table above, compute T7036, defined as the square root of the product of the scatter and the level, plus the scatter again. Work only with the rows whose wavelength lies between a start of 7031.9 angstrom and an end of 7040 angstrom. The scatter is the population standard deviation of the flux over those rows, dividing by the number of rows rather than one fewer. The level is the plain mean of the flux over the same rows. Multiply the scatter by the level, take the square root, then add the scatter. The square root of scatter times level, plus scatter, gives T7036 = 13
